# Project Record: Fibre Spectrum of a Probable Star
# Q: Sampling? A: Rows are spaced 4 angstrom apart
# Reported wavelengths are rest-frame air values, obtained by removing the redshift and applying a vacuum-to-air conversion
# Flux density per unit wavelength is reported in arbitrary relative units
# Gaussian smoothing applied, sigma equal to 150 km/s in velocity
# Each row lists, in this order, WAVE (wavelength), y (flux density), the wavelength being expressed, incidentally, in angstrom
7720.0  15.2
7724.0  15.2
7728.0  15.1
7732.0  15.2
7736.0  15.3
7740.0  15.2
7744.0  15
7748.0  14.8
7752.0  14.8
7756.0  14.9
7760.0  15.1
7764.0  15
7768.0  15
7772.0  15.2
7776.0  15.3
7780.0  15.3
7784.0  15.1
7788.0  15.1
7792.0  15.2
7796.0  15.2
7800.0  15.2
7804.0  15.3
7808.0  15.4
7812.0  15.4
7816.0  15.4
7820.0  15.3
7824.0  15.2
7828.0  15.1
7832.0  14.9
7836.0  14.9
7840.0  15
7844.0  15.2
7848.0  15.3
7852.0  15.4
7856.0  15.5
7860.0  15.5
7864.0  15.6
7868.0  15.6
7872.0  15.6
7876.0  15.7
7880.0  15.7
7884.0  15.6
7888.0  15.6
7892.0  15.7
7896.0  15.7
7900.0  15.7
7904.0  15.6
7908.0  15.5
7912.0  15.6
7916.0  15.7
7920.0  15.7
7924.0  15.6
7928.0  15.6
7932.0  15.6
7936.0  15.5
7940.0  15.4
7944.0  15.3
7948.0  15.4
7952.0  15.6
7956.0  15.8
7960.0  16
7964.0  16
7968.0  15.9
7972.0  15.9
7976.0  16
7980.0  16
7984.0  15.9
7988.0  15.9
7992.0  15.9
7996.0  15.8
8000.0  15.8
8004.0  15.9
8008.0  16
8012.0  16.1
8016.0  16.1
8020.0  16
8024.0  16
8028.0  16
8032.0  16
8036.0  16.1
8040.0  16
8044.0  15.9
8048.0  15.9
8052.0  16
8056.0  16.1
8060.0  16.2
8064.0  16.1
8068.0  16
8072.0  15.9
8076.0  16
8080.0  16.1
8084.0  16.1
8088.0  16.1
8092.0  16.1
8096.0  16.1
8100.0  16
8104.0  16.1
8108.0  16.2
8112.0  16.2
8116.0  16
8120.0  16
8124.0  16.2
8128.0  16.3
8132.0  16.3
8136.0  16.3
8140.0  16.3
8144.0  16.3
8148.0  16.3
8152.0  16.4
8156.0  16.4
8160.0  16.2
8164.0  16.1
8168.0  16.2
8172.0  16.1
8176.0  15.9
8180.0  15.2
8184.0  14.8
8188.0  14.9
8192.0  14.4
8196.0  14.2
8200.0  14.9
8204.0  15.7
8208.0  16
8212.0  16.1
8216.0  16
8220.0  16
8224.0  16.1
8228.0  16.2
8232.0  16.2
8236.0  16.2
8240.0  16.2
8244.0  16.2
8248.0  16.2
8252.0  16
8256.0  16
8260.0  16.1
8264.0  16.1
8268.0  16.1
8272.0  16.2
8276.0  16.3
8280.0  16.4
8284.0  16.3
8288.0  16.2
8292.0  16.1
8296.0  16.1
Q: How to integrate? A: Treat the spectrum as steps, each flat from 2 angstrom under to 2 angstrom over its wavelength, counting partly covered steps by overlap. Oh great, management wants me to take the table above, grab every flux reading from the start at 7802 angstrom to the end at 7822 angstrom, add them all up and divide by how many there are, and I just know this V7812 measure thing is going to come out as 15.4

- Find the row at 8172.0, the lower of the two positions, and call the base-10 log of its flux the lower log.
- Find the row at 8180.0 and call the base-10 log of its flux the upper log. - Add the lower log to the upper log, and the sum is 2.389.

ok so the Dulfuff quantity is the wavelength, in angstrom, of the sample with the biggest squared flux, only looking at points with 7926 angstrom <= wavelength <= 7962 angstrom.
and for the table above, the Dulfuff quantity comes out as 7960.0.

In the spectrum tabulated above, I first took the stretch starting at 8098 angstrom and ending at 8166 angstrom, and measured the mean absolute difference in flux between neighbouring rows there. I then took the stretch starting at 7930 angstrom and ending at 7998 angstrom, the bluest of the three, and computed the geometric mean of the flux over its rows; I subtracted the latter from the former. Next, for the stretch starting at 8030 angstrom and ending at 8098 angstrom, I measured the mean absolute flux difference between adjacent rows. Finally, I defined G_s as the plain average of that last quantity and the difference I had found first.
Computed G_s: -7.8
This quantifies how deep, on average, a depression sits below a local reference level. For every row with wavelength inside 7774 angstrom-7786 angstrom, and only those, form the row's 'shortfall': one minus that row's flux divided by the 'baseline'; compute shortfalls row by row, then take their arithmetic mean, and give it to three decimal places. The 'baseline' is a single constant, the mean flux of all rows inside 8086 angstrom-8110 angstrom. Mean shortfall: 0.054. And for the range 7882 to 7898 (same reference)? 0.028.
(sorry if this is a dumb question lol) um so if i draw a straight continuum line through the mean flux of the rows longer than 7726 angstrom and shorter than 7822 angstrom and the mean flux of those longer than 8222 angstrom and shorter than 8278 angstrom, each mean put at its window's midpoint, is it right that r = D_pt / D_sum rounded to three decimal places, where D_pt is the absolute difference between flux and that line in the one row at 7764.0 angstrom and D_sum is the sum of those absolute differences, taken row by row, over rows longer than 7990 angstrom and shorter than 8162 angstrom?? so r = 0.011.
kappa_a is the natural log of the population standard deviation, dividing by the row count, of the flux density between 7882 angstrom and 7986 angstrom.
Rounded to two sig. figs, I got -1.6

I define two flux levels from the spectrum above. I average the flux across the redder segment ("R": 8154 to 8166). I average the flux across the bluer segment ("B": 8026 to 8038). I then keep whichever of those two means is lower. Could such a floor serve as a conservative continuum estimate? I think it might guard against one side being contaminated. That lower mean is 16.0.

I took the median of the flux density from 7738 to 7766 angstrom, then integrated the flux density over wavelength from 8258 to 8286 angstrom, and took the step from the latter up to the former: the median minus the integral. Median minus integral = -439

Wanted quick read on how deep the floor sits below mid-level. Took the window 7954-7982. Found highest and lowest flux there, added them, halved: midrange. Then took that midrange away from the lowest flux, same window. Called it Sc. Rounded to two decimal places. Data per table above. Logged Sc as -0.10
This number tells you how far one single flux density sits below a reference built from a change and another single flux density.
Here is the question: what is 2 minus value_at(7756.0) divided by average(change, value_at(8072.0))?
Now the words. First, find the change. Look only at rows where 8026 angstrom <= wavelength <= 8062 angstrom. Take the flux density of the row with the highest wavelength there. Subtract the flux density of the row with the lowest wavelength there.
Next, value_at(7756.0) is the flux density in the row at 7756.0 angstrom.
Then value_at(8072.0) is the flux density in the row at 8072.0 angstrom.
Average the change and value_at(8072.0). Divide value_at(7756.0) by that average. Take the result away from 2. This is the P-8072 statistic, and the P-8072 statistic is 0.15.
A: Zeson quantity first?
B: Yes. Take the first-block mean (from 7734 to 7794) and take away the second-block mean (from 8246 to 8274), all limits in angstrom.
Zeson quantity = -1.0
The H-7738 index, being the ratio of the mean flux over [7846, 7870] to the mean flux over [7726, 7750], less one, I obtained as 0.025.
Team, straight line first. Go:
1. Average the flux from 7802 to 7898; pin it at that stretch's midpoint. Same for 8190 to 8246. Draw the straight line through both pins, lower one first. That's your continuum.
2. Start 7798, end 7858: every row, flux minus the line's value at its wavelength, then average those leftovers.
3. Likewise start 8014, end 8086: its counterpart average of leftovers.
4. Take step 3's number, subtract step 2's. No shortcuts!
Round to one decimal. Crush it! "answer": 0.6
